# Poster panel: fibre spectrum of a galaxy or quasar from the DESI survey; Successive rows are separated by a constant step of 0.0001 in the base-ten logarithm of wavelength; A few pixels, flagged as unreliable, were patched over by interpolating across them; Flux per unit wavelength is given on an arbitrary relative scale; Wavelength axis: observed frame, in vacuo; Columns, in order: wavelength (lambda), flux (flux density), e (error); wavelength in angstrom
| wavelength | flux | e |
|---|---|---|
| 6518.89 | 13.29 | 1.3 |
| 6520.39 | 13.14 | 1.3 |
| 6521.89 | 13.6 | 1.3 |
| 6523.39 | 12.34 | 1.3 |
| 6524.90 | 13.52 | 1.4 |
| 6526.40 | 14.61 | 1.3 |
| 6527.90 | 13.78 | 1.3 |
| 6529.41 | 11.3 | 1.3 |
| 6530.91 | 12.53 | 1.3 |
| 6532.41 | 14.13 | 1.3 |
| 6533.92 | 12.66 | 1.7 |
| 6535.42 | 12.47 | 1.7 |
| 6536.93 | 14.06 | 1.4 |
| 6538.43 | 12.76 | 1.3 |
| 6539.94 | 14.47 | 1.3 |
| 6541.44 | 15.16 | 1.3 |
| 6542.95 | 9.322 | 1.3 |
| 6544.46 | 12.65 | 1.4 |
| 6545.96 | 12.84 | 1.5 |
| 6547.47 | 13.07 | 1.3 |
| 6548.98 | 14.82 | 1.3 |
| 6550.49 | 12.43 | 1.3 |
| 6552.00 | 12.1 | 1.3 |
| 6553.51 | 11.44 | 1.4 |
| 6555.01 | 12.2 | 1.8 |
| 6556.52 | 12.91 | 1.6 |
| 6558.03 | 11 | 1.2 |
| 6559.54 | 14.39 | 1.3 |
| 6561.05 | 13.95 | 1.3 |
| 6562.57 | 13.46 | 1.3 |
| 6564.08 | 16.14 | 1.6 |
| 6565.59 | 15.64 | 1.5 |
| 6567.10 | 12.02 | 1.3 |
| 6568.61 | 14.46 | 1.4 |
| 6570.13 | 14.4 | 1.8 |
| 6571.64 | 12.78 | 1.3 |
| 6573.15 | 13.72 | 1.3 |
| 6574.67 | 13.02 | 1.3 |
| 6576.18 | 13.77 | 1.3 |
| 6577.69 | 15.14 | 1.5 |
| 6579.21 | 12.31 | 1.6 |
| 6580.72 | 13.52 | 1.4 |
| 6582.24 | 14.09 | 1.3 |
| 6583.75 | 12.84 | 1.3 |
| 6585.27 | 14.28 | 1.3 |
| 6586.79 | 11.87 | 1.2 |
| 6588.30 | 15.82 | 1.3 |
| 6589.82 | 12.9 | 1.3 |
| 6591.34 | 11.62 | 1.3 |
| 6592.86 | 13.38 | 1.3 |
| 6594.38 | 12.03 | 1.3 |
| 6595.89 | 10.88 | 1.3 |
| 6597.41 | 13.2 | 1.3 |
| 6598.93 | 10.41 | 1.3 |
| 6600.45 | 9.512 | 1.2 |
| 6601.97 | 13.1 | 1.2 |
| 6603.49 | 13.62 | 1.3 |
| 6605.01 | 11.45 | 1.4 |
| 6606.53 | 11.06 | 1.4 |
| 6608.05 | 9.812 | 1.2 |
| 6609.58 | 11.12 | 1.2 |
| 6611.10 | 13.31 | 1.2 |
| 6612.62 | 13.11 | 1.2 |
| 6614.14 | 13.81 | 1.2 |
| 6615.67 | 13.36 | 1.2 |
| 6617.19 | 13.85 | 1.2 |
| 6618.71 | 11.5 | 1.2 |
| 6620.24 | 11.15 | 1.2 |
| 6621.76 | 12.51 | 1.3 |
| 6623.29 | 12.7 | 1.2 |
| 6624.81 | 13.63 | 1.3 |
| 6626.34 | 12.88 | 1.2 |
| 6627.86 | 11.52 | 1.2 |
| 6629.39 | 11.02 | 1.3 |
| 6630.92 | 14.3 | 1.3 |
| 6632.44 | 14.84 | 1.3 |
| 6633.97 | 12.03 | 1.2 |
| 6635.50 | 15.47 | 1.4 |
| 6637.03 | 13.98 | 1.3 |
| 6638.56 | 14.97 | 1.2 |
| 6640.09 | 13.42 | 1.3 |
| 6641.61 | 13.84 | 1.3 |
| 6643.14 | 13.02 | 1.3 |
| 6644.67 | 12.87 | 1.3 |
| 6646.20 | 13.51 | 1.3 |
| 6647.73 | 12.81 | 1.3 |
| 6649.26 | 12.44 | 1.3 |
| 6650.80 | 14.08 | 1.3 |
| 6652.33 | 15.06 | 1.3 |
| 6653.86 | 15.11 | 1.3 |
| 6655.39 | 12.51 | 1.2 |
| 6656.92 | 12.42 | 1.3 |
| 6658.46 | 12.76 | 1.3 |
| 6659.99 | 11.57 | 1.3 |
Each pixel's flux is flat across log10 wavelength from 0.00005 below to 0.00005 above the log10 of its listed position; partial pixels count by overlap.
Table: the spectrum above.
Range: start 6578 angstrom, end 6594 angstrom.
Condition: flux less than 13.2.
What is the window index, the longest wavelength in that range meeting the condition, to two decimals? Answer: 6591.34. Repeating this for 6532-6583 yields 6579.21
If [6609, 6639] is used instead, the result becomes 6633.97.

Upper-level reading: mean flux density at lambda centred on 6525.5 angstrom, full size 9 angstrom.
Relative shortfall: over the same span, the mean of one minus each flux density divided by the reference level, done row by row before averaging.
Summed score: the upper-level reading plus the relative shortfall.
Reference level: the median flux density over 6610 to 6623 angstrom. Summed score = 13.2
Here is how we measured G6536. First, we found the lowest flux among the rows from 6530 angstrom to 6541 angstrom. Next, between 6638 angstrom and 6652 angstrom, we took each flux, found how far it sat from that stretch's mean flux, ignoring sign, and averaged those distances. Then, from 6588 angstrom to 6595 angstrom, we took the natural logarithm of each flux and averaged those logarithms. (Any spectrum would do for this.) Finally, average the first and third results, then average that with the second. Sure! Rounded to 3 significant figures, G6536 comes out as 4.05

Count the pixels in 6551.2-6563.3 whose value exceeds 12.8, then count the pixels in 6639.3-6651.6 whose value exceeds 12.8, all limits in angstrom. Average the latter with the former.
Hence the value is 5.50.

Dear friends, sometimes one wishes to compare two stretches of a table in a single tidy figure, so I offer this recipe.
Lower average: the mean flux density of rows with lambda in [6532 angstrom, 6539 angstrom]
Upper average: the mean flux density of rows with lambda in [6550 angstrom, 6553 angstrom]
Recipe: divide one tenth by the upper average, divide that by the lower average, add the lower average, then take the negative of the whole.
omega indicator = -13.2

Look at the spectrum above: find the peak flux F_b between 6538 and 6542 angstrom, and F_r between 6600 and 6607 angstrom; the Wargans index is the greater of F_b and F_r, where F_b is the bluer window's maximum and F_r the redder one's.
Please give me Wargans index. 15.2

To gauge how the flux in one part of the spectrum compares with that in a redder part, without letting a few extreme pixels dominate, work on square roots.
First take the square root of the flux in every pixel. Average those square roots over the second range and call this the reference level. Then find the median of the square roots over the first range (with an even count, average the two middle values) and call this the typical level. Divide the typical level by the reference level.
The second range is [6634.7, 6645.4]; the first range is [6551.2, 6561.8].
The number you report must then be 0.94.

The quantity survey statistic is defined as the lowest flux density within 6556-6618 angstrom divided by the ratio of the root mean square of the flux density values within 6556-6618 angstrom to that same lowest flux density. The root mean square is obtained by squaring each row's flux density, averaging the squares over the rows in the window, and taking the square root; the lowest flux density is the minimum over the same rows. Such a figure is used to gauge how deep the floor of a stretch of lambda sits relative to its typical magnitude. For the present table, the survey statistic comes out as 6.9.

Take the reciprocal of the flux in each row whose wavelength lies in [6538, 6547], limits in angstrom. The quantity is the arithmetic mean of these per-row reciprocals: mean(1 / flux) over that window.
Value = 0.0796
